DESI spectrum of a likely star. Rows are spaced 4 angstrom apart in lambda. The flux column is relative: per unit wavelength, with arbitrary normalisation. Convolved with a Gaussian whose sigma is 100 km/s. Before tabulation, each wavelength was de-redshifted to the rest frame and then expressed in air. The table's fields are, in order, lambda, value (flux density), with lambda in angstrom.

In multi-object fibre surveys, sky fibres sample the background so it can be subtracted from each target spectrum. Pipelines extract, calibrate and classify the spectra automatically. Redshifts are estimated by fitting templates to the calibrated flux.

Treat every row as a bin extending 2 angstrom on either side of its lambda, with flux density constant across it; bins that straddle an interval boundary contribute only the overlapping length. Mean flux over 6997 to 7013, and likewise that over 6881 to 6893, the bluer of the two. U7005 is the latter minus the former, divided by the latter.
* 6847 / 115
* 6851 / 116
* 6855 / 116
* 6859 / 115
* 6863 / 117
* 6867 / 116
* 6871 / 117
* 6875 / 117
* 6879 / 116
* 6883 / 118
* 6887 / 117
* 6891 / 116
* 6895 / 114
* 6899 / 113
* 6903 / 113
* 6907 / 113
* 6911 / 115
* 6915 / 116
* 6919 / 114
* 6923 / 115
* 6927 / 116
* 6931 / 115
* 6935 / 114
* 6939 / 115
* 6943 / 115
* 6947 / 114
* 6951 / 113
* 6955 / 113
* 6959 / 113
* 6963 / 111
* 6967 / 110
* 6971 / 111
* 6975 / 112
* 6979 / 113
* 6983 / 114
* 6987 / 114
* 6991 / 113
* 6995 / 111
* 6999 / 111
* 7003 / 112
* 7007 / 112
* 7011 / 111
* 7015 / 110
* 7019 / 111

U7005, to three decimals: 0.047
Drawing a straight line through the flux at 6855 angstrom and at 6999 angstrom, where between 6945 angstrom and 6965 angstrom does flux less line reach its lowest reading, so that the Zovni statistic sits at 6963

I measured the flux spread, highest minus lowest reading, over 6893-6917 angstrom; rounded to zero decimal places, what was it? 3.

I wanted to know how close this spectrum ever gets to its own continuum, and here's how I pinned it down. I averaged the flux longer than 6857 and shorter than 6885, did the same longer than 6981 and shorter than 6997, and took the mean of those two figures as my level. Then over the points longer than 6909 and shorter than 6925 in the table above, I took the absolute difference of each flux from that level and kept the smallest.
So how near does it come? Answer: 0.2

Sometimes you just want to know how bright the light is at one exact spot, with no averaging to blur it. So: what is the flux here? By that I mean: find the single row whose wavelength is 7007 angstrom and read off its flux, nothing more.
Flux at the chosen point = 112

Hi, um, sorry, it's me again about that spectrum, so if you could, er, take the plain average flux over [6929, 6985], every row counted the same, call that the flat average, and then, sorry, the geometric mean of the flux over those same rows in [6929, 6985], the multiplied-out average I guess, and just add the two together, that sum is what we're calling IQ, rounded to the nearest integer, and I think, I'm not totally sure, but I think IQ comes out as 226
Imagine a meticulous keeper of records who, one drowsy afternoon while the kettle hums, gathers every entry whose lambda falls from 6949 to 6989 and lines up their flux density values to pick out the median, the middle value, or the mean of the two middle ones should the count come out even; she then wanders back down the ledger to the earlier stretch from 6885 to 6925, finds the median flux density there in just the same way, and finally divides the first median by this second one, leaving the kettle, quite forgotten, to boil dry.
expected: 0.987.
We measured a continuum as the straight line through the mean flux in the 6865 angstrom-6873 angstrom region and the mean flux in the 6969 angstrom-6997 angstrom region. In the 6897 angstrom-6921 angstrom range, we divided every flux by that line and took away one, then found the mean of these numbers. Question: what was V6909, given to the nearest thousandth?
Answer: -0.010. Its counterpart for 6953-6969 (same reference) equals -0.014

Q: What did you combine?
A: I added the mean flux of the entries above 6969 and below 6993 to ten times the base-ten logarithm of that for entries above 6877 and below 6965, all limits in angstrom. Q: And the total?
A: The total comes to 133.4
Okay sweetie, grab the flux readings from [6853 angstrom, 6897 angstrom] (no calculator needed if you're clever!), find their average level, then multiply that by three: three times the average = 349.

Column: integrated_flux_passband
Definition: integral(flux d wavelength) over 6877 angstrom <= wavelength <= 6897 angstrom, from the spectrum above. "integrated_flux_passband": 2324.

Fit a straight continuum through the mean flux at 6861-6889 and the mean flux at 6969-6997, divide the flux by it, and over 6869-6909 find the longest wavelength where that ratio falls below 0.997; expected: 6907 angstrom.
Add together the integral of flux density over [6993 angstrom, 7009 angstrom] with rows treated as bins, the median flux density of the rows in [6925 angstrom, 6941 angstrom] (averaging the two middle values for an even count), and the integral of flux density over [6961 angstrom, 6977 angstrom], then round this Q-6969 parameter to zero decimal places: 3675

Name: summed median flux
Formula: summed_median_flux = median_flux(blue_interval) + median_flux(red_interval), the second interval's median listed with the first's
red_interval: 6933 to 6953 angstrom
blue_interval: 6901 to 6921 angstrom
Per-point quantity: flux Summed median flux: 228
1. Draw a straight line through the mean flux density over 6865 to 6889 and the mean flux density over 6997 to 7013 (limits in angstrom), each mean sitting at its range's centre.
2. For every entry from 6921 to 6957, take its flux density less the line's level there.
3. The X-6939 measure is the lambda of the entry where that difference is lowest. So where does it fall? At 6951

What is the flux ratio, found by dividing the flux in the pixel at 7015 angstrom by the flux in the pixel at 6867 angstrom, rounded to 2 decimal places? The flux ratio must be 0.95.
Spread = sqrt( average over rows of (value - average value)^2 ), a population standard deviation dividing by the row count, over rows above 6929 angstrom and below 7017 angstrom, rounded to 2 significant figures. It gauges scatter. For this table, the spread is 1.6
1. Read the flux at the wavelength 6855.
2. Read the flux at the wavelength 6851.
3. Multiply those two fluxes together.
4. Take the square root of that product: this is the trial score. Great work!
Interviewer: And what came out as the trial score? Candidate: 116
